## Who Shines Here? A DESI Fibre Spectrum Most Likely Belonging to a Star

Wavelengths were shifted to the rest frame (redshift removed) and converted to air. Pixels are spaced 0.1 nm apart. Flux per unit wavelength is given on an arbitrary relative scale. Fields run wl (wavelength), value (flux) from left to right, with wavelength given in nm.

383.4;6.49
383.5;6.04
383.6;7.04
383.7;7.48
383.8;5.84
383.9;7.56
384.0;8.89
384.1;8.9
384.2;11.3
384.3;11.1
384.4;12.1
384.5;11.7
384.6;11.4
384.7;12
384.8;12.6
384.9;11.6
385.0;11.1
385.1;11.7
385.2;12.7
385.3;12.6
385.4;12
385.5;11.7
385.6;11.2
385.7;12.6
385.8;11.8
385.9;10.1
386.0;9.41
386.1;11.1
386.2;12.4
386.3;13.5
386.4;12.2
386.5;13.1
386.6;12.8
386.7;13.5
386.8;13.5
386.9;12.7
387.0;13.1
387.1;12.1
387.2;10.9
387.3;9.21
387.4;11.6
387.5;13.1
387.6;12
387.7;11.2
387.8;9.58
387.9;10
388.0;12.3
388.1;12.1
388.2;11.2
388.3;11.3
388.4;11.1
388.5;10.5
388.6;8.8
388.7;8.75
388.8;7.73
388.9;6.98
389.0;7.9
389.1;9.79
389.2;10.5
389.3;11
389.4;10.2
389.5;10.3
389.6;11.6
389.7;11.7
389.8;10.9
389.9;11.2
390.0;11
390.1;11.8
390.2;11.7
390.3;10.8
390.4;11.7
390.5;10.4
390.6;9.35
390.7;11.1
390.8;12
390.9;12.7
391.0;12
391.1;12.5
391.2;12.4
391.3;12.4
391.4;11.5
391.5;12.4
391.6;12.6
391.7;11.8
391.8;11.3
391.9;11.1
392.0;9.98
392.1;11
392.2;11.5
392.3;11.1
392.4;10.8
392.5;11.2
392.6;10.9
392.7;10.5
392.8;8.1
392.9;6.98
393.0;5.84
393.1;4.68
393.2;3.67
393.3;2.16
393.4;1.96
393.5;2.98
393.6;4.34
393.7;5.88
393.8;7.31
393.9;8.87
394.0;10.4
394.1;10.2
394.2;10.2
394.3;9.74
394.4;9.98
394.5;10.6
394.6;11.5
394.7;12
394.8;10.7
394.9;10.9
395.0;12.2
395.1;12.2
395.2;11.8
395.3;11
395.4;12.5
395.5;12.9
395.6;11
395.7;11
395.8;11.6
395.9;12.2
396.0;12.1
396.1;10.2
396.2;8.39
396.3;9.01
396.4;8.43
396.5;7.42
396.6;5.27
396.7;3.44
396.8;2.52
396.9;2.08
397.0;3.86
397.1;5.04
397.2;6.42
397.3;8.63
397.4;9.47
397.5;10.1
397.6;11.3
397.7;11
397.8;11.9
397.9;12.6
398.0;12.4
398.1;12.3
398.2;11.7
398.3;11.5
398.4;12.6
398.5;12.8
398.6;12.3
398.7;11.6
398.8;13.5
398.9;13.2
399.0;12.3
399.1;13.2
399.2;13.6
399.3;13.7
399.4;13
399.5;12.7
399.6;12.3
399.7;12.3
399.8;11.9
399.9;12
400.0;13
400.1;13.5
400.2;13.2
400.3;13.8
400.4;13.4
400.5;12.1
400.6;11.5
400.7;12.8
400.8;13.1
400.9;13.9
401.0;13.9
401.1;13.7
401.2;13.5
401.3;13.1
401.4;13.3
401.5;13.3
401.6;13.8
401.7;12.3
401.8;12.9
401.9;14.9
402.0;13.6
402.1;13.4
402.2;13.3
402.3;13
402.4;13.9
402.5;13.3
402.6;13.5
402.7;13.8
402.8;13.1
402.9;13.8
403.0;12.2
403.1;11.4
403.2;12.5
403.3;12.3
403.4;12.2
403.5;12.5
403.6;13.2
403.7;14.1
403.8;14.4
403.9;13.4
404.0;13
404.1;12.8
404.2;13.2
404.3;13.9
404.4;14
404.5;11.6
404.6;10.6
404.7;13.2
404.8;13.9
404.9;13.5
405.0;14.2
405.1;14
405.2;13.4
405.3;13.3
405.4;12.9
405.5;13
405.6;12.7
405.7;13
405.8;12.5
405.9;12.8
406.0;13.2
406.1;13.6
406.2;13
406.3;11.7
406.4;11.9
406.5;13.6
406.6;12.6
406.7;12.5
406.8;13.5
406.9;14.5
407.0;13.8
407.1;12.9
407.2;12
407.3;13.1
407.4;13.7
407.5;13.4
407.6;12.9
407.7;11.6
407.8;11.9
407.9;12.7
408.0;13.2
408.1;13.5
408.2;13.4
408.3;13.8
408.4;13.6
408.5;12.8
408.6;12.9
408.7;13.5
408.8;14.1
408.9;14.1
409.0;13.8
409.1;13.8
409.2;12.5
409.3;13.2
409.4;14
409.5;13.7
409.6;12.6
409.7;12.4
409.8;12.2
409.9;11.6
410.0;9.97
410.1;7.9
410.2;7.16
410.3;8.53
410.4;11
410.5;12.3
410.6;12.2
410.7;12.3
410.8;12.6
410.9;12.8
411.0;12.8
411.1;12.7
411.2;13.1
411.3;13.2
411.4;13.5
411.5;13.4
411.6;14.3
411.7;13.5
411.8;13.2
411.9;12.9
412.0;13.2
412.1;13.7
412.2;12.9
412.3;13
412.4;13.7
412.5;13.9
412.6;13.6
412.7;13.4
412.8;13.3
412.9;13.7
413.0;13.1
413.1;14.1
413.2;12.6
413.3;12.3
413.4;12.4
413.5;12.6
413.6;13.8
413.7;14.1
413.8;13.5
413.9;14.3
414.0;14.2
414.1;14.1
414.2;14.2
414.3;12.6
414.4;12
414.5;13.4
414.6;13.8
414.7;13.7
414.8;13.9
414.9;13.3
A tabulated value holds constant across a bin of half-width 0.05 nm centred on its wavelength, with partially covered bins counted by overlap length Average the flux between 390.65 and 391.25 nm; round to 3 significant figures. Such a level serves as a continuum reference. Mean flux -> 12.1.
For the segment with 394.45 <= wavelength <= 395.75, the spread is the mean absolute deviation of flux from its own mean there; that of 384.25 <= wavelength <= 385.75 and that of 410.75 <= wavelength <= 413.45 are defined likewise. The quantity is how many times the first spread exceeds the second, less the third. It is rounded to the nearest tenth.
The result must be 1.0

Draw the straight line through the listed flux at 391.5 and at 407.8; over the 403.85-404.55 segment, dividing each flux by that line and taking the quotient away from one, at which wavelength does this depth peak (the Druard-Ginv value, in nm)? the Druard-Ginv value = 404.5 nm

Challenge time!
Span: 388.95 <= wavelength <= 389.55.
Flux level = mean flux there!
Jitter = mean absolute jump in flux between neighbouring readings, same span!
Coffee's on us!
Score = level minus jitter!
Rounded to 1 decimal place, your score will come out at 9.1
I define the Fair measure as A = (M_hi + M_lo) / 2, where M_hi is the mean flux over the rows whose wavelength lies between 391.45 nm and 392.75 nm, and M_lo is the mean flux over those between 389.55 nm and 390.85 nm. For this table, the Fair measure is 11.2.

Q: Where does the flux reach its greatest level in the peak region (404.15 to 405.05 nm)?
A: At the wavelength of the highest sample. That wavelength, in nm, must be 405.0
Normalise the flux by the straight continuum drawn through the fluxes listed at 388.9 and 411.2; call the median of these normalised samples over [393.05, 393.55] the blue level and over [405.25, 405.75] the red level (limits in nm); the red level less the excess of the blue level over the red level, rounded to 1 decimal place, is 1.9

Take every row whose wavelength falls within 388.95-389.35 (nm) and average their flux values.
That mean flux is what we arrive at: 9.8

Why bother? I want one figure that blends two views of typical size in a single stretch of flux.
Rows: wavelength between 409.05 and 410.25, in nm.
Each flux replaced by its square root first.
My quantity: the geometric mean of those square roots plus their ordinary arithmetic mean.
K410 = 6.8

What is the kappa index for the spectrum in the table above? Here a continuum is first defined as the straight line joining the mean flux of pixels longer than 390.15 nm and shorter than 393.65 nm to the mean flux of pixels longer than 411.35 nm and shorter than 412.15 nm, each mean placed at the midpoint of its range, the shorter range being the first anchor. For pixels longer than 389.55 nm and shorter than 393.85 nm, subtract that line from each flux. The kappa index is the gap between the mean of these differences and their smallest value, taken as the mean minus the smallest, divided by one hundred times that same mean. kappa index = 0.59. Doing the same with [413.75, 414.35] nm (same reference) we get -0.14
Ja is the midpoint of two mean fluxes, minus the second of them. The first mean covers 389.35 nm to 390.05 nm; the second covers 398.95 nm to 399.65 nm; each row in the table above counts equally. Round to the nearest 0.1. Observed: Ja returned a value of -1.0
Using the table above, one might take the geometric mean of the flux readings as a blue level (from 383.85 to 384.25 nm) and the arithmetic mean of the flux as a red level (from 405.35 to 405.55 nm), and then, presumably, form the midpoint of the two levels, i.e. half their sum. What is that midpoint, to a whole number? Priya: 11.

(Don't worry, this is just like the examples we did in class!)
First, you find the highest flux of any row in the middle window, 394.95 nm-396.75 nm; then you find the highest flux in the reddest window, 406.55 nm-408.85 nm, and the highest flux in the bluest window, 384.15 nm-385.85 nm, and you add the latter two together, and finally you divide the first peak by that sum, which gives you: 0.474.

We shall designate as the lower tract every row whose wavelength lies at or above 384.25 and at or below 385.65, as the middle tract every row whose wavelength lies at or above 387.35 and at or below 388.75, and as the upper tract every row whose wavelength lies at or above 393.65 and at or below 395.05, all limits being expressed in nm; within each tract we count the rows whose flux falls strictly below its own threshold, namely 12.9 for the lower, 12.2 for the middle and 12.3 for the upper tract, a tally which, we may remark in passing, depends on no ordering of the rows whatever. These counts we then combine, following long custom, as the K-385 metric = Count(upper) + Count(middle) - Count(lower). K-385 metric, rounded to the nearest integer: 12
